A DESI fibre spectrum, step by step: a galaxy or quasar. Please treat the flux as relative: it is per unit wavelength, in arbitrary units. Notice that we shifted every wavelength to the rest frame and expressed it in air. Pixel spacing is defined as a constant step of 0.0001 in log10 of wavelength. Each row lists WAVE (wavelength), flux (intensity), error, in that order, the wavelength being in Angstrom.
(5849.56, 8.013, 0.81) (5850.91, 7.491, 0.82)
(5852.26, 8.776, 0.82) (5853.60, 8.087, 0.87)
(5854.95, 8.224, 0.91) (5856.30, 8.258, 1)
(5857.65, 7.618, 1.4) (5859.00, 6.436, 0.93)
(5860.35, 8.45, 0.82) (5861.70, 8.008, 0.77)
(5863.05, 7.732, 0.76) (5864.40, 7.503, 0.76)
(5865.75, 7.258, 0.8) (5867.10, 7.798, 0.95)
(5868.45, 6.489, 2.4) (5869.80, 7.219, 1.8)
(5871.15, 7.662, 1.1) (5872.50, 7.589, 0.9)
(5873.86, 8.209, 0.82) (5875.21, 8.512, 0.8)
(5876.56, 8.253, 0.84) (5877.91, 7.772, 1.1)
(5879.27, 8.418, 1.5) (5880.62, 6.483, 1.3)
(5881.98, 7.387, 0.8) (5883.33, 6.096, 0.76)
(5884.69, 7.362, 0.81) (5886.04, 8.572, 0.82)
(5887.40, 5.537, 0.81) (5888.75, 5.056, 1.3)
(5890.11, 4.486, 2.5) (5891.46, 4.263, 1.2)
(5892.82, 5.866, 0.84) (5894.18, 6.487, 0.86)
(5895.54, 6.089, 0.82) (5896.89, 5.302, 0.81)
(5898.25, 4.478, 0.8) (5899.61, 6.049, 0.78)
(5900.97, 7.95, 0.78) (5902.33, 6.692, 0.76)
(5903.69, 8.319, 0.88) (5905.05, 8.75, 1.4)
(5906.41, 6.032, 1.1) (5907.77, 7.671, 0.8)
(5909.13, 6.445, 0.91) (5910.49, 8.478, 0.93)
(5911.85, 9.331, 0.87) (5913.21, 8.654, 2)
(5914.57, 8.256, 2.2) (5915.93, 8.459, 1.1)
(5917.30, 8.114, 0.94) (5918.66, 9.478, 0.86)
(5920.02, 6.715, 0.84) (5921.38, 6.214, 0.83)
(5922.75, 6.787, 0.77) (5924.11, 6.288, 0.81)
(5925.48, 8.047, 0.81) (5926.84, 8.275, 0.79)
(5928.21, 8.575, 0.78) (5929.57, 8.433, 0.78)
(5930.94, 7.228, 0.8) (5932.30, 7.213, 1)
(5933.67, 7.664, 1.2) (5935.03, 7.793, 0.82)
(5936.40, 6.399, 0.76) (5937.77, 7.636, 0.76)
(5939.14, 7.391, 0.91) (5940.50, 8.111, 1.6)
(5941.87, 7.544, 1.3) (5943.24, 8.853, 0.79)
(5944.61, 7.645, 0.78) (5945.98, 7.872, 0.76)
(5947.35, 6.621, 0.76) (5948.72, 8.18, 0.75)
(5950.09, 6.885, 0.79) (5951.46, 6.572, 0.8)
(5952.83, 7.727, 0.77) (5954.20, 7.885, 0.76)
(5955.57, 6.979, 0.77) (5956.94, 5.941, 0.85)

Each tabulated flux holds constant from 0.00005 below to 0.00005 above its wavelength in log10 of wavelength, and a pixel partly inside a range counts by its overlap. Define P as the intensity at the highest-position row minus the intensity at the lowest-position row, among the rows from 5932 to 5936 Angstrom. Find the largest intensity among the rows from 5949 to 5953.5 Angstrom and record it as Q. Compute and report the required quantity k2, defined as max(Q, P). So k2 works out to 7.73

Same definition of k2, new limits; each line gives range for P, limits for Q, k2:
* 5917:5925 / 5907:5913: 9.33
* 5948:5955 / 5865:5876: 8.51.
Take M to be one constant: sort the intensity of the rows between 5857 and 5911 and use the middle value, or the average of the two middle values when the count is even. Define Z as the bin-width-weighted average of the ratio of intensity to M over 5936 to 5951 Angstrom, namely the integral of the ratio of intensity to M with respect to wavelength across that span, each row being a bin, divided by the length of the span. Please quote 1.03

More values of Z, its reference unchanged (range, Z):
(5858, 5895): 0.96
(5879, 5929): 0.96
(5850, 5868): 1.06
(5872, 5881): 1.08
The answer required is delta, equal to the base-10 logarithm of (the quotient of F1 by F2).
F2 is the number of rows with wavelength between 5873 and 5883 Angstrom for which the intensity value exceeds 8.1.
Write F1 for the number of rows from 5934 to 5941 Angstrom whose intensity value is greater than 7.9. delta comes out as -0.6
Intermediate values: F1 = 1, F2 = 4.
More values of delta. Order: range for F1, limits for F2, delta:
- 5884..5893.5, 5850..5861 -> -0.6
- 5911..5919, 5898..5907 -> 0.5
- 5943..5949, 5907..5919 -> -0.5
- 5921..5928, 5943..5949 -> 0.0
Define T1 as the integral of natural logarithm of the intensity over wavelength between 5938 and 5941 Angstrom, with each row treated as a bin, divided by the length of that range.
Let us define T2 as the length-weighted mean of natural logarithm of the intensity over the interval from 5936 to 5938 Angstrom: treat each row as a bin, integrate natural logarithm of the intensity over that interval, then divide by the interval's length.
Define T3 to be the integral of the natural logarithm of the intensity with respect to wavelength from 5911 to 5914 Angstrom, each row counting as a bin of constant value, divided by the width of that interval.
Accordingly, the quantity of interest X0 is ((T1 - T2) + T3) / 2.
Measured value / 1.15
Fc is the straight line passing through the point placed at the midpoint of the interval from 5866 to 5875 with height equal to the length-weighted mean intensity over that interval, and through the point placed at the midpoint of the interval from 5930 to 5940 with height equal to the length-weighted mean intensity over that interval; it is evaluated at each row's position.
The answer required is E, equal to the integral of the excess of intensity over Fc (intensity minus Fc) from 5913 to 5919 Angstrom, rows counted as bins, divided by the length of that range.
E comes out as 1.1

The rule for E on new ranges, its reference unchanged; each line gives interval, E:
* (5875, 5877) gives 0.8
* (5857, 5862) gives 0.0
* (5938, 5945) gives 0.5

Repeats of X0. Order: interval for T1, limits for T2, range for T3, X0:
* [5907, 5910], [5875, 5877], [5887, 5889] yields 0.75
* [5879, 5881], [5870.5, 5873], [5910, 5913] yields 1.07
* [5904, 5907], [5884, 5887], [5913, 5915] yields 1.05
